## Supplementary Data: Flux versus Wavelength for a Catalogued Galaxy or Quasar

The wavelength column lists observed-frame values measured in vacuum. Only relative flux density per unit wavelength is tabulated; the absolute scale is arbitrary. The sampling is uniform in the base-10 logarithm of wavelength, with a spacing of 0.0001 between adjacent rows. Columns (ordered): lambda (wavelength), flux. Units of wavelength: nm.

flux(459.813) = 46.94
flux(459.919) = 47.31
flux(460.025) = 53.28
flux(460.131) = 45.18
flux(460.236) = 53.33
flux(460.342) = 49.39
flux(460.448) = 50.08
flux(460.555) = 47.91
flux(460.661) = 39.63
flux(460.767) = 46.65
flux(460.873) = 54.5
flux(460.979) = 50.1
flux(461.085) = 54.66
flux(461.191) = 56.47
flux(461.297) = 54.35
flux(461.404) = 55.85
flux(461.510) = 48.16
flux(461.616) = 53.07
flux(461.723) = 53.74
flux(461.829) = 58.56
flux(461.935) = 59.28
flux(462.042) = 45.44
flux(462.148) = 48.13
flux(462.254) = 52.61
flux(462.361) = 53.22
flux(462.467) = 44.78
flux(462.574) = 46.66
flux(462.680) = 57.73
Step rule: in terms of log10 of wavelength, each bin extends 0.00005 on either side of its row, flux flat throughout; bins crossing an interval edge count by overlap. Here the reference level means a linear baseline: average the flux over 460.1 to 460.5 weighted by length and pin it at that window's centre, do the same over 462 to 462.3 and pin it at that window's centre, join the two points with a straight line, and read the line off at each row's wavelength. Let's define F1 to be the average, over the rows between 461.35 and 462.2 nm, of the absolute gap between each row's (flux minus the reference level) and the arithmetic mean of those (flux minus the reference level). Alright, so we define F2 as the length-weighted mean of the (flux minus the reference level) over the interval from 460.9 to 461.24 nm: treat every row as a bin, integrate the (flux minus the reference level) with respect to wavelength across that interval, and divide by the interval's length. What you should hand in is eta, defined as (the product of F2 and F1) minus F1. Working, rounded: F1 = 4.1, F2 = 4.3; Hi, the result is 14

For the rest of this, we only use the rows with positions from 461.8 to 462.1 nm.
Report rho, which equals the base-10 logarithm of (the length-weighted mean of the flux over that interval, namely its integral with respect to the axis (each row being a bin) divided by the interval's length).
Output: 1.73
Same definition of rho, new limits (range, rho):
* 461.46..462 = 1.74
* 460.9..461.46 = 1.73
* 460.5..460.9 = 1.67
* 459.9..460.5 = 1.70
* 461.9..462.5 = 1.70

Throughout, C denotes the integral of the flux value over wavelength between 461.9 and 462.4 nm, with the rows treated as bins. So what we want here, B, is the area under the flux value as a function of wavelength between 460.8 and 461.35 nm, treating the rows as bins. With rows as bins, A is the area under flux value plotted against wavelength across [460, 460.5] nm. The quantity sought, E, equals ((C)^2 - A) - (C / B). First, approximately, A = 25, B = 30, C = 25.7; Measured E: 634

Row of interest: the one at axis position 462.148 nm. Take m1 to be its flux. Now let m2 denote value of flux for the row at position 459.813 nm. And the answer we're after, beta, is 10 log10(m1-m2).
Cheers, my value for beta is 1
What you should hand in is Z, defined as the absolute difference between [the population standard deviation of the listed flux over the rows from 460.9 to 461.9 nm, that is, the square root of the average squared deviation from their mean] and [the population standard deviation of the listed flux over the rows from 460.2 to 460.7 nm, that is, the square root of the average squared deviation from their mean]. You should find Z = 1.58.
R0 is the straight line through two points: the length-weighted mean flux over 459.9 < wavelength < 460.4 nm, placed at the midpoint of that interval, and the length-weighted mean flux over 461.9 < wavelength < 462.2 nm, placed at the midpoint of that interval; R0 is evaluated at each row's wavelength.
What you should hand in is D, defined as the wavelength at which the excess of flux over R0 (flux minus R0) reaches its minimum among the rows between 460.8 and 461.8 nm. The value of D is 461.510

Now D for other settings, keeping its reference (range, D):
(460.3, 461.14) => 460.661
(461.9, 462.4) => 462.042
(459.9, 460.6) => 460.131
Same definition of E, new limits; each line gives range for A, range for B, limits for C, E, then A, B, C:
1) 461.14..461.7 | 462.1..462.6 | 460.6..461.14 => 674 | 30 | 25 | 26.6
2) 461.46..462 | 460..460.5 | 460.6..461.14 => 675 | 29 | 25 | 26.6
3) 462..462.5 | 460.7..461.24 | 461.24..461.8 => 864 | 25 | 28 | 29.8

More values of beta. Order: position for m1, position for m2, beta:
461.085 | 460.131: 10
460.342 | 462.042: 6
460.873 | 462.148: 8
